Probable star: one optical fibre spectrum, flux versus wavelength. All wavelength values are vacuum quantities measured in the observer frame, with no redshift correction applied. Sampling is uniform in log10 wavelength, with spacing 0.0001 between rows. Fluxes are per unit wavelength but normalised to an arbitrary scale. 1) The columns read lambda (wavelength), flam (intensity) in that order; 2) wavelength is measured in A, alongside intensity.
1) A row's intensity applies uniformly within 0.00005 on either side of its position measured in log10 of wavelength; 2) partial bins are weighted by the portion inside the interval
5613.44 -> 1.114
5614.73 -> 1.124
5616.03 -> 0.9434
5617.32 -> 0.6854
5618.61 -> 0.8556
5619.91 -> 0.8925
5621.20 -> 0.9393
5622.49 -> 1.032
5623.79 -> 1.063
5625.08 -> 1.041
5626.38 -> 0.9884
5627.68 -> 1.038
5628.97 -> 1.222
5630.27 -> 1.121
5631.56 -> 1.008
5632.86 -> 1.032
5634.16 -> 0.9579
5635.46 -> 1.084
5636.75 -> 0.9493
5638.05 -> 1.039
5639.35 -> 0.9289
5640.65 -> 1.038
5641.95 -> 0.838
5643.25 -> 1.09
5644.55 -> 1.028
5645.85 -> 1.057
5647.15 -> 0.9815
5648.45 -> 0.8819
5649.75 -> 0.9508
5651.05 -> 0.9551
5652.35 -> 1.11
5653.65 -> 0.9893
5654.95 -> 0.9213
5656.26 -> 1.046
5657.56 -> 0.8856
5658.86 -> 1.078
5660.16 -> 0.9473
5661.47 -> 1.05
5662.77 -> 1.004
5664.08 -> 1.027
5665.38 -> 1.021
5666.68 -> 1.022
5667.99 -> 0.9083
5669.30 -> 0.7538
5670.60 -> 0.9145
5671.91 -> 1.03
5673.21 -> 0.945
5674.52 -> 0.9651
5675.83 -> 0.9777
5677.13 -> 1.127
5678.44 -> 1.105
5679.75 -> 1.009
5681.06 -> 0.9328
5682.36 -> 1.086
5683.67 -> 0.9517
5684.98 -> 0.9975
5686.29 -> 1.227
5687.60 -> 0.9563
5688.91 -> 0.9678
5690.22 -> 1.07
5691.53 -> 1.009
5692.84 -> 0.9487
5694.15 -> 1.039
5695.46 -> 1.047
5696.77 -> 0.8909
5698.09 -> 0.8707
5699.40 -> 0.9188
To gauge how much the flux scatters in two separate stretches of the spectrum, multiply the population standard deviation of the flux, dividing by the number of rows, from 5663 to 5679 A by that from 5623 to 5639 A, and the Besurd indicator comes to 0.0067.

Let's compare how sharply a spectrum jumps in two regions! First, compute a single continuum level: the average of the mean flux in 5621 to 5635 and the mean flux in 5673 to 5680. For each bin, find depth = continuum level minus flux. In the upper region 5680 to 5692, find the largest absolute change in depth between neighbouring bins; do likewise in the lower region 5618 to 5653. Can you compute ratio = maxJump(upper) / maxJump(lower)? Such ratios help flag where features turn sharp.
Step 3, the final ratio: 1.1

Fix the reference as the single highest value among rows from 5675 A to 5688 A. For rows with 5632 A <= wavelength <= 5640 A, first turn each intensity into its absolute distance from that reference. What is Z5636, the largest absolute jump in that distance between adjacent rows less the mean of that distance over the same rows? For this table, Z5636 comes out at -0.09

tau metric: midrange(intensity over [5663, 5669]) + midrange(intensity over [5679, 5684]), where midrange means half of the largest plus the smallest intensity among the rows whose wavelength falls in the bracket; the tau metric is 1.98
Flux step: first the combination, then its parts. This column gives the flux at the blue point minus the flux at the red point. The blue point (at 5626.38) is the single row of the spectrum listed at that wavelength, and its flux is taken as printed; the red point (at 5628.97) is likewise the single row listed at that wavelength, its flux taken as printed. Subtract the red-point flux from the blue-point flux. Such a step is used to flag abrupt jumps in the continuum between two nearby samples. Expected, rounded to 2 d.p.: -0.23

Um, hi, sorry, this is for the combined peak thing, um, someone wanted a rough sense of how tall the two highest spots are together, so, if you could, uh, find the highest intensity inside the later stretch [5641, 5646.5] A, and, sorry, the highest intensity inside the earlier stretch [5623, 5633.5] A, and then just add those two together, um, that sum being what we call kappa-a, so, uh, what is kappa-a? 2.31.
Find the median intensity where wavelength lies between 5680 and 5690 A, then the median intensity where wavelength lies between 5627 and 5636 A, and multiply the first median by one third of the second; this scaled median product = 0.335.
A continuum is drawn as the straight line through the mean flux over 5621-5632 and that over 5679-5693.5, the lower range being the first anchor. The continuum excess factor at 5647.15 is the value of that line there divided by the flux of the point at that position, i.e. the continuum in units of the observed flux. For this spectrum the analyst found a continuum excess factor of 1.06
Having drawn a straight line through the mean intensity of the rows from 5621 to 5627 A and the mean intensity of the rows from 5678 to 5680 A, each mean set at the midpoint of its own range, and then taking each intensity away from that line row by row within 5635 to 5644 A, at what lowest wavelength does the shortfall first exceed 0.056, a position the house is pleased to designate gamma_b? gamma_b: 5636.75 A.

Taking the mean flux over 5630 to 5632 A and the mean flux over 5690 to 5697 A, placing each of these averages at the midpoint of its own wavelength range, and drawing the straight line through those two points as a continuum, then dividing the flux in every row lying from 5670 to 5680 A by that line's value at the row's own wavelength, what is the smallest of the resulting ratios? 0.89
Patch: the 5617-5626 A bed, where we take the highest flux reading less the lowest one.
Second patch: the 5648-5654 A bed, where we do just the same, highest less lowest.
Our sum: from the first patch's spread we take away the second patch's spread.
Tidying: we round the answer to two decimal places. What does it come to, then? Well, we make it 0.15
